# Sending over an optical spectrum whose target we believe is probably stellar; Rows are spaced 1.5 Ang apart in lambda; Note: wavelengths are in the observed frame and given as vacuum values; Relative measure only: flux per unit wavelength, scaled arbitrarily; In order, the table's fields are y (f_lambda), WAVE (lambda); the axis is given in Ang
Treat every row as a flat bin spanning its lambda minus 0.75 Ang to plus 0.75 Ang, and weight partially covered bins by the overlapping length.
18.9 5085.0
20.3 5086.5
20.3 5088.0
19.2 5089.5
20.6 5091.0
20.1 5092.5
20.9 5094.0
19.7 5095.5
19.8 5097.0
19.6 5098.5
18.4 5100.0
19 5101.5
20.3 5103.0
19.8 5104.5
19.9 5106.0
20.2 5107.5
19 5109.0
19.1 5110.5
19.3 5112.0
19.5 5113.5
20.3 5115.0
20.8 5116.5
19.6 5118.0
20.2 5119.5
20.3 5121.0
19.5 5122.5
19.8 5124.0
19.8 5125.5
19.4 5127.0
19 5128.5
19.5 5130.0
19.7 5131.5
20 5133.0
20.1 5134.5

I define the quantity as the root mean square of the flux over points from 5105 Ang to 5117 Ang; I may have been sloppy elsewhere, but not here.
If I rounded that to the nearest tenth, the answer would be 19.8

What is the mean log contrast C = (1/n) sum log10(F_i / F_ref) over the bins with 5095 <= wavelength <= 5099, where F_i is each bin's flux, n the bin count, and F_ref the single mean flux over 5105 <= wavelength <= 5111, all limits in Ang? 0.003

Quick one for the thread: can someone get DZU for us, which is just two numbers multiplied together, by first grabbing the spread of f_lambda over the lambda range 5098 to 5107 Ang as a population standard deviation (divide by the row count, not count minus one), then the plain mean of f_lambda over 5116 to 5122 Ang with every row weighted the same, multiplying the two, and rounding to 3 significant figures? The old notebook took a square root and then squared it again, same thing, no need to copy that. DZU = 12.7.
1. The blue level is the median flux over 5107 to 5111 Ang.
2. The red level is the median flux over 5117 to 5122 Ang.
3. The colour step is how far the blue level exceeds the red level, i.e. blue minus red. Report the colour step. -1.1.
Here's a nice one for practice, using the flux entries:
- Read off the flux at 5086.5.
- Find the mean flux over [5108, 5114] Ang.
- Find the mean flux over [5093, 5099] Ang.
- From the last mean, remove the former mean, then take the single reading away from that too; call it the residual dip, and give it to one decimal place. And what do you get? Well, -19.5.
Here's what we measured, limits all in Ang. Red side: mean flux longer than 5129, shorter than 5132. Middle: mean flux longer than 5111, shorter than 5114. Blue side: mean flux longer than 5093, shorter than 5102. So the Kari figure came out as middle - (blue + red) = -19.8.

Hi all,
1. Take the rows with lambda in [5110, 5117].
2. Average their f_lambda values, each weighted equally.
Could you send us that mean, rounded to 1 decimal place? 19.8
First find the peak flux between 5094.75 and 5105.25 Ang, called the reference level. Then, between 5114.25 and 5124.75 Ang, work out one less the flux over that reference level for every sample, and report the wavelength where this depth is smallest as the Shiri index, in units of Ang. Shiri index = 5116.5 Ang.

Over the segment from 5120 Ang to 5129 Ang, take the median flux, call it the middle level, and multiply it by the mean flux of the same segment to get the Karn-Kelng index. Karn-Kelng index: 386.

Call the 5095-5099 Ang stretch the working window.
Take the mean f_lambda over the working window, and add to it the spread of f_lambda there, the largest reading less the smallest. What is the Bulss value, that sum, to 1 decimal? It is 19.9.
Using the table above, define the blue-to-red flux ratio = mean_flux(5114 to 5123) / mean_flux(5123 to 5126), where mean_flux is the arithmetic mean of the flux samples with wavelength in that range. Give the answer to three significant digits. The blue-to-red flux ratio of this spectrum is 1.02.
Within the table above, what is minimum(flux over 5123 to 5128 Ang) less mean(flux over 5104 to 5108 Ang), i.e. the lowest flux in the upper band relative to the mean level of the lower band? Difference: -0.6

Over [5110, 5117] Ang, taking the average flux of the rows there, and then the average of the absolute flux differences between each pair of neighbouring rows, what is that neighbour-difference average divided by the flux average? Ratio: 0.0215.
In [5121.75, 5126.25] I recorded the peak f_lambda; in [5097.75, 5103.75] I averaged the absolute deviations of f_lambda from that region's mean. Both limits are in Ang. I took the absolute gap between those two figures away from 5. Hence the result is -14.2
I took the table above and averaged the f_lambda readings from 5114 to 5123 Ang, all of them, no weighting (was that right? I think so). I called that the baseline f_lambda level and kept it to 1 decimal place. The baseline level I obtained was 20.1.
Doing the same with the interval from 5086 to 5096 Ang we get 20.2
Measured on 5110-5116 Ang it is 19.6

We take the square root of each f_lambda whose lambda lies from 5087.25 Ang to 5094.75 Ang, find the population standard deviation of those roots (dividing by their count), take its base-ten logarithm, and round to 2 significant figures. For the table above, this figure -1.2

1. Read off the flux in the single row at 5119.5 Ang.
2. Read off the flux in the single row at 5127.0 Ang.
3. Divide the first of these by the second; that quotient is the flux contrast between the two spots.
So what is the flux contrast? 1.04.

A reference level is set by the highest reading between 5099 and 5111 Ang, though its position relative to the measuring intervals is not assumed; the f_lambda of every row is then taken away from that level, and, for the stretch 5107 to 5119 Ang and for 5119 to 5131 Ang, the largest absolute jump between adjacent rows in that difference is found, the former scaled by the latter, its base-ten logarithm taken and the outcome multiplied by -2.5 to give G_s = -0.44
